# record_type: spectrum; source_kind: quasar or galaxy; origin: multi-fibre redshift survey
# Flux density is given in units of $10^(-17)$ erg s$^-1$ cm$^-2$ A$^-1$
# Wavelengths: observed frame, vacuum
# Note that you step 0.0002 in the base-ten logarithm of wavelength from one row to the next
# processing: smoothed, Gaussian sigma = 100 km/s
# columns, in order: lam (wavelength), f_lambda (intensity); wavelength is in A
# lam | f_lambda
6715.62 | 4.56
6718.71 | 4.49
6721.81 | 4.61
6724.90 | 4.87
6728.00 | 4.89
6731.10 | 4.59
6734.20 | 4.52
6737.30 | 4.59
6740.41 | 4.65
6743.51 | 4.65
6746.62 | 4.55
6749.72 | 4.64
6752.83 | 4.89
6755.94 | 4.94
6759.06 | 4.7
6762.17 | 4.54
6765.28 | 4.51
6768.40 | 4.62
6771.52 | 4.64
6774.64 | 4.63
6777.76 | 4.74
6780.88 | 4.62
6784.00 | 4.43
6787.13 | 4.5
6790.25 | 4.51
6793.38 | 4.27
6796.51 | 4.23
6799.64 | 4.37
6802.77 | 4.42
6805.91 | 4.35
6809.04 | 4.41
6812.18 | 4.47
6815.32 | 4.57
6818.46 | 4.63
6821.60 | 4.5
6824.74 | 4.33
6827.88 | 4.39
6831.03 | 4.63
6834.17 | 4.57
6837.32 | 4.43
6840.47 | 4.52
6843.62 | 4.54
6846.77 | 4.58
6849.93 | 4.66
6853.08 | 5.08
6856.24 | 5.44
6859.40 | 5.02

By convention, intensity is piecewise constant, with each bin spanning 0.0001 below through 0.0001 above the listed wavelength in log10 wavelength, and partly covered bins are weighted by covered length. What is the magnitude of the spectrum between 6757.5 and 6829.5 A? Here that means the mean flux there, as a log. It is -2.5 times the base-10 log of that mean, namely -1.63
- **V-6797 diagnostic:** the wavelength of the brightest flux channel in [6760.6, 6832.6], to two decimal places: 6777.76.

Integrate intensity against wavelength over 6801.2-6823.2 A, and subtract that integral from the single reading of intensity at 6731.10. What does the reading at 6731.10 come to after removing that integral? -94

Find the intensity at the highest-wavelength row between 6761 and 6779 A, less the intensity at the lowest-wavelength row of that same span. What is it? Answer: 0.20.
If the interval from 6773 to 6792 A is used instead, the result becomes -0.12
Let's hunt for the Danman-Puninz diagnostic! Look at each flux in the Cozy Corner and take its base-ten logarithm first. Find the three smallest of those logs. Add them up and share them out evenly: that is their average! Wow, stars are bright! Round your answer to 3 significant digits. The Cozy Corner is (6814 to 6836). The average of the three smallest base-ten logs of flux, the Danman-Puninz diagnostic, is 0.644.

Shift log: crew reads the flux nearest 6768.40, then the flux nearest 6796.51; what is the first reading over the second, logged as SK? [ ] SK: 1.09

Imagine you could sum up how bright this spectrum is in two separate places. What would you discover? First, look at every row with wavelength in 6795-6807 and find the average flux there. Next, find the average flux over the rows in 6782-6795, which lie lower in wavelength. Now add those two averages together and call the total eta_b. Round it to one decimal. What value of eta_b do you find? 8.8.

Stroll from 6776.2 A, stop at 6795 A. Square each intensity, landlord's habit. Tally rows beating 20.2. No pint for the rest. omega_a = 4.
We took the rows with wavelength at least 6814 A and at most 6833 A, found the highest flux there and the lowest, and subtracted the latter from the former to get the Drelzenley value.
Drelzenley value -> 0.30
